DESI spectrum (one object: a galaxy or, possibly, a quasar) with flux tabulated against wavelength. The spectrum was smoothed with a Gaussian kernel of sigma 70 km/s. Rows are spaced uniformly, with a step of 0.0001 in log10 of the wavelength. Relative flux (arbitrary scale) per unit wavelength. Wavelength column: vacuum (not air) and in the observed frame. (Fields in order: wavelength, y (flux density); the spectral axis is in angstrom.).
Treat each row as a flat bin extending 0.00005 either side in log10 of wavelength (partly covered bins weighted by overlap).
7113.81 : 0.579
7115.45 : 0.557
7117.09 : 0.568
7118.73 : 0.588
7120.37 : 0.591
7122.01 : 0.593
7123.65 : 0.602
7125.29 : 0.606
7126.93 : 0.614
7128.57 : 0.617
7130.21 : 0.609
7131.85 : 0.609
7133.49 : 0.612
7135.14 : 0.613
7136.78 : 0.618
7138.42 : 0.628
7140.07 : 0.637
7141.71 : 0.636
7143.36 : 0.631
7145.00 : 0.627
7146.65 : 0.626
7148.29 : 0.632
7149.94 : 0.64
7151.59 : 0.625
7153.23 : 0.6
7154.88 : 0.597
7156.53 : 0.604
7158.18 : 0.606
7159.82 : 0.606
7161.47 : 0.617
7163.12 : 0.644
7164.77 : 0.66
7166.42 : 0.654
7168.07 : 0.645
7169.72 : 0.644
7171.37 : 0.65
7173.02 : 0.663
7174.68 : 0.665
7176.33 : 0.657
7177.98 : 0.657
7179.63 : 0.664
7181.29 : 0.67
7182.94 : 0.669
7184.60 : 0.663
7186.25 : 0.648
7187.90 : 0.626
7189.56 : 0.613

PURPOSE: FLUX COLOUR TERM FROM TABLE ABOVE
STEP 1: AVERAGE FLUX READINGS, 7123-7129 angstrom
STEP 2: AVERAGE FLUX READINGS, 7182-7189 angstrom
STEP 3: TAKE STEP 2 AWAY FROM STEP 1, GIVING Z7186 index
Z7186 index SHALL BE -0.04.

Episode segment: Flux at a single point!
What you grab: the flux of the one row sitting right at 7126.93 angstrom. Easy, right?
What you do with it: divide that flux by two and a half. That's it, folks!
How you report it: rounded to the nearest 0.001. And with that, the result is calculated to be 0.246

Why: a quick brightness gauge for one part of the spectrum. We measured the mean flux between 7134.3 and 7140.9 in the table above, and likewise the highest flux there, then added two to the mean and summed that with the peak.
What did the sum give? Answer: 3.26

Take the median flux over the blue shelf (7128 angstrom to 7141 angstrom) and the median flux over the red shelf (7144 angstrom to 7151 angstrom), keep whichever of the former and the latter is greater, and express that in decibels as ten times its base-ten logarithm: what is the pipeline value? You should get -2.01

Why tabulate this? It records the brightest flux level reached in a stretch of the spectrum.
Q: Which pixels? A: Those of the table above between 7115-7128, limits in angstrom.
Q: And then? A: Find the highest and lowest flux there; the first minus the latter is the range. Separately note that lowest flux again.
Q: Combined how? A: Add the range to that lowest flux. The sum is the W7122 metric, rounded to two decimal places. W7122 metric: 0.61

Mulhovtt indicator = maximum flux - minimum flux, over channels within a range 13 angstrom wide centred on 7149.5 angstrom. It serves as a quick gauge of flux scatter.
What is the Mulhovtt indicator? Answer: 0.043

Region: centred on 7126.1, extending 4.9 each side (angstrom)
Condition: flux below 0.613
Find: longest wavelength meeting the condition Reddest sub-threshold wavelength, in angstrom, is 7130.21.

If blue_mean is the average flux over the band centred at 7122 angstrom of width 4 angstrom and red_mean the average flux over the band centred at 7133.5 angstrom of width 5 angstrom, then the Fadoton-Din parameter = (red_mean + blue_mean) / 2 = 0.603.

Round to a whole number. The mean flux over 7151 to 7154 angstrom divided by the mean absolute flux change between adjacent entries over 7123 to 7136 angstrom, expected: 159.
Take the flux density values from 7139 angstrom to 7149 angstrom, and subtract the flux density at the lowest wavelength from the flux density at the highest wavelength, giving -0.005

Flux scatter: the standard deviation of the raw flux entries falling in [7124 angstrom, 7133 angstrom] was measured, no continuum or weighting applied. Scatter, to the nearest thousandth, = 0.004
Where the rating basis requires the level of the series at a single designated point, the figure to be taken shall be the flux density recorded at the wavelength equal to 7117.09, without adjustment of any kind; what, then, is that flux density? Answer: 0.568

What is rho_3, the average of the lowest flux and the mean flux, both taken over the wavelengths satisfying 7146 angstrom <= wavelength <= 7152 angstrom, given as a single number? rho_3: 0.628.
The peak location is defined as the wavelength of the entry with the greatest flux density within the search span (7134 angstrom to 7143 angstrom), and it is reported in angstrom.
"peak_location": 7140.07 angstrom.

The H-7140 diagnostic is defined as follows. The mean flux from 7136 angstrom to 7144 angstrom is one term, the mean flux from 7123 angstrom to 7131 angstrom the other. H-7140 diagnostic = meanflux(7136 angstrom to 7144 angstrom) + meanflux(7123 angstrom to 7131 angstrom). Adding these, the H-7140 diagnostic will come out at 1.240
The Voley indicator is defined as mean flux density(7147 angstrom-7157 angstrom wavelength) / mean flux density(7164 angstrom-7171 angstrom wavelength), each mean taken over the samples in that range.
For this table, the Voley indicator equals 0.95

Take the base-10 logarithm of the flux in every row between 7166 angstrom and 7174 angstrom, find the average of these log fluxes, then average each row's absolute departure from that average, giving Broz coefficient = 0.0039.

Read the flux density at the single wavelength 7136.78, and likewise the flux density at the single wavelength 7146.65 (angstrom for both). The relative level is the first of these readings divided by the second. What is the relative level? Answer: 0.99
